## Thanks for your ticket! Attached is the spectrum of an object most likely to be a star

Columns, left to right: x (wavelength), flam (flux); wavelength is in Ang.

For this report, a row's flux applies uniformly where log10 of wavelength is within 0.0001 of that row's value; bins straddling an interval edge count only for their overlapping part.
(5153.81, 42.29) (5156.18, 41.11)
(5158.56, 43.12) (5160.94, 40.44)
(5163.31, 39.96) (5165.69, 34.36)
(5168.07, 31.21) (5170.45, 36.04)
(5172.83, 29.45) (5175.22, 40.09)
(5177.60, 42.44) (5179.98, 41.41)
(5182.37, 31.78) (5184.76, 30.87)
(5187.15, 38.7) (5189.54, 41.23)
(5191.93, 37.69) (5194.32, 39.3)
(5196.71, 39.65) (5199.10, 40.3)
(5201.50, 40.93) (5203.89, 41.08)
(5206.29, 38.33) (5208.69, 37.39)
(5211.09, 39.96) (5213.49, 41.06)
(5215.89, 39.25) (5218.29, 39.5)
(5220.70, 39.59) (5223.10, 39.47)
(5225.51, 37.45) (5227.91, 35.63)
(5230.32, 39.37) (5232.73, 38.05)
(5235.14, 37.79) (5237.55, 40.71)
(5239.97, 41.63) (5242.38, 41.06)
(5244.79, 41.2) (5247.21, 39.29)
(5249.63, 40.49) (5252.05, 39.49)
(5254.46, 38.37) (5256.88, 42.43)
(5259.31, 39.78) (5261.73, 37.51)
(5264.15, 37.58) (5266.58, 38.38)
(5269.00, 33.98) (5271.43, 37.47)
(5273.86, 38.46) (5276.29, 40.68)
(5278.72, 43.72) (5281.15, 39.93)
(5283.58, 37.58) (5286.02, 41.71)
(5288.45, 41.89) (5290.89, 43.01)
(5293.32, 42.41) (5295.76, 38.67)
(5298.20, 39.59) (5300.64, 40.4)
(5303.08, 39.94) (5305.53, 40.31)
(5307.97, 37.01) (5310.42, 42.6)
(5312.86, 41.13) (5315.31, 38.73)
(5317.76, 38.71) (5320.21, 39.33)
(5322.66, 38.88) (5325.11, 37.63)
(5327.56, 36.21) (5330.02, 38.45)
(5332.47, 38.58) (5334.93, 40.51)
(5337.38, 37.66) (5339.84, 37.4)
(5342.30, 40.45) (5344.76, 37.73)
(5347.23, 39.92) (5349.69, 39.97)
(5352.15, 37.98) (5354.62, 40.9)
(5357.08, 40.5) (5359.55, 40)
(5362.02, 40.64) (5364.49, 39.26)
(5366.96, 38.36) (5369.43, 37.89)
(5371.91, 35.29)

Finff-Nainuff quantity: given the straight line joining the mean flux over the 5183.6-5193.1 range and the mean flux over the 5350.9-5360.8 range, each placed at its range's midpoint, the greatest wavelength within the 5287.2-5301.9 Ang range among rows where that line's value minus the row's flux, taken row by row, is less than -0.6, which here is 5300.64 Ang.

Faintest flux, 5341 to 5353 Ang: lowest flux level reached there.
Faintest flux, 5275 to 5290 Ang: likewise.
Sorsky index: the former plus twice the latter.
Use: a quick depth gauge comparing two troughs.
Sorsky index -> 112.9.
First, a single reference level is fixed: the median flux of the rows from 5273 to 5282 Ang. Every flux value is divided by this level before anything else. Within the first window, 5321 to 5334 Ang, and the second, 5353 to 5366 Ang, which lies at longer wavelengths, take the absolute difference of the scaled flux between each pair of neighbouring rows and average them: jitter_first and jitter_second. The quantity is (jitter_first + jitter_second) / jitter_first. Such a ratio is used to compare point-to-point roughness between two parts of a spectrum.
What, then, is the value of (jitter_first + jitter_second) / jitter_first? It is 1.6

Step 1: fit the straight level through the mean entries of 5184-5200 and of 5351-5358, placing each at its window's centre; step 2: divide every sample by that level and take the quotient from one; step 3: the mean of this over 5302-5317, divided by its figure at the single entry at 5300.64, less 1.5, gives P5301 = -1.0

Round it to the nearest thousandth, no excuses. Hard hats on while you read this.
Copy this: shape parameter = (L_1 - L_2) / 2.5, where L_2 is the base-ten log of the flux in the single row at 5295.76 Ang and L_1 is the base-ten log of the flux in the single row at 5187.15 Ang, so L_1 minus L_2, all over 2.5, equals 0.000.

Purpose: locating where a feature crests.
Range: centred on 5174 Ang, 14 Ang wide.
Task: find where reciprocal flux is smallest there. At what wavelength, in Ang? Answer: 5177.60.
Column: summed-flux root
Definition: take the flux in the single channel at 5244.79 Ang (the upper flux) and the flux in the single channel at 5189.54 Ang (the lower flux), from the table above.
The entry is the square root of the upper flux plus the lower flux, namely 9.08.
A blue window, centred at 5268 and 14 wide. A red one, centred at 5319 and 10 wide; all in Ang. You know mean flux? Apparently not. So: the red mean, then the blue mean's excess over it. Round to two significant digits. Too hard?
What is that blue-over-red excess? -1.7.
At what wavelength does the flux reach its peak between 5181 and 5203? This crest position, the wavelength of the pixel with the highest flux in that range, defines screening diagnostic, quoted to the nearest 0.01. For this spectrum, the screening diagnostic 5189.54 Ang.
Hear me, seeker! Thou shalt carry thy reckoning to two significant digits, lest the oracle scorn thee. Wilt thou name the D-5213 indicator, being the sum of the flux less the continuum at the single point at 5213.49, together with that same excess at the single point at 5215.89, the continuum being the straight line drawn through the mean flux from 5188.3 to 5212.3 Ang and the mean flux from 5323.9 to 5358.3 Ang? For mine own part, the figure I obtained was 1.3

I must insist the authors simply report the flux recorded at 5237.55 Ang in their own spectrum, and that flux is 40.71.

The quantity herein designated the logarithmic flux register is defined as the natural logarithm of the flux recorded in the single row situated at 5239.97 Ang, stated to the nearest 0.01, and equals 3.73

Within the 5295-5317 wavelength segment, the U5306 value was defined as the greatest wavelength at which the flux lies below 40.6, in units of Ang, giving 5315.31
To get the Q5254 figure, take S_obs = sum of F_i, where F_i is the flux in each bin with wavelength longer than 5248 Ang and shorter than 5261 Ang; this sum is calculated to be 201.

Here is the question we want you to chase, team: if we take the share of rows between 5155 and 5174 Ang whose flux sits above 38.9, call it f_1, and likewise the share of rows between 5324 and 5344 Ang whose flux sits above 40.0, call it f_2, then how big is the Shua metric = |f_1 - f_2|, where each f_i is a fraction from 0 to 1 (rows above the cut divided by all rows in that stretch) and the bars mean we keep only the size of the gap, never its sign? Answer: 0.25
